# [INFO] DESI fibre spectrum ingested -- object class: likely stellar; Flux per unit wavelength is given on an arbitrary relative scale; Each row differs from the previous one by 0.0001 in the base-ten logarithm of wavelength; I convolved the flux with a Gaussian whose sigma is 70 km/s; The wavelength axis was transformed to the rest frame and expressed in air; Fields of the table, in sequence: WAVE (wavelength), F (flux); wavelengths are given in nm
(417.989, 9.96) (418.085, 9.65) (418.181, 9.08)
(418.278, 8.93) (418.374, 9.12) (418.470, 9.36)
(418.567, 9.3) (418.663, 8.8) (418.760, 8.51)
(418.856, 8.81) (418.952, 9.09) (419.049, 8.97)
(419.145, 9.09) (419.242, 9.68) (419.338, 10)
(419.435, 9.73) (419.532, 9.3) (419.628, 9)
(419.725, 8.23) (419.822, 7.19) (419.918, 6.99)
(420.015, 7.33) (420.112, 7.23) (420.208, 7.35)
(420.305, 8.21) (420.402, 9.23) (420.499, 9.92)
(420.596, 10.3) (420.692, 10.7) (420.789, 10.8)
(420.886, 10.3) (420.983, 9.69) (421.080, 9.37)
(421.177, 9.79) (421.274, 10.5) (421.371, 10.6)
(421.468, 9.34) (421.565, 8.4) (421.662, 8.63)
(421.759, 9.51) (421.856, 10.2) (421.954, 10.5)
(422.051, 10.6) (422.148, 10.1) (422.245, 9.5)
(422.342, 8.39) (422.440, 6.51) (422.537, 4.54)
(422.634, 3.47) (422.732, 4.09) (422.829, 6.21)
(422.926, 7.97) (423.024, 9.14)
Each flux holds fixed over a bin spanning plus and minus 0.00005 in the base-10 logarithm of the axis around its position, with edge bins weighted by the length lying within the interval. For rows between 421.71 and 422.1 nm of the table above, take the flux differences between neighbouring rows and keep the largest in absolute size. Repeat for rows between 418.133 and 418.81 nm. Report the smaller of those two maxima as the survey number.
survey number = 0.50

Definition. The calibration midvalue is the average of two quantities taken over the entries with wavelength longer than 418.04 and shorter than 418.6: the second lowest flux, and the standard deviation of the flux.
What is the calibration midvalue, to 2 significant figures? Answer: 4.7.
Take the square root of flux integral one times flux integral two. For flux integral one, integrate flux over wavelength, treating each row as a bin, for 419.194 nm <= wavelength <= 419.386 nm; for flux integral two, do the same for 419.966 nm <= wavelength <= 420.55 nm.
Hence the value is 3.0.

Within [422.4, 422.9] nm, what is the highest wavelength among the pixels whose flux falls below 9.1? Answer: 422.829 nm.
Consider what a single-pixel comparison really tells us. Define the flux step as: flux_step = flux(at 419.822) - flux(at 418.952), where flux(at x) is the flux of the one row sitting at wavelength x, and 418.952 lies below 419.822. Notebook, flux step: -1.9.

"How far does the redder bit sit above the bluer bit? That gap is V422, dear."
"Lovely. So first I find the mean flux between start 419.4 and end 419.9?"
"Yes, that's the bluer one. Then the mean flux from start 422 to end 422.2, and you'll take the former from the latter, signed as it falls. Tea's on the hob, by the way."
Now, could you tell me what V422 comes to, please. 2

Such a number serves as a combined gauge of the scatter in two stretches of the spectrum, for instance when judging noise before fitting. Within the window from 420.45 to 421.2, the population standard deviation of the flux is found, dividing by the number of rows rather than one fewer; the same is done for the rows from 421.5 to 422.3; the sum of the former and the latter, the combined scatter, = 1.2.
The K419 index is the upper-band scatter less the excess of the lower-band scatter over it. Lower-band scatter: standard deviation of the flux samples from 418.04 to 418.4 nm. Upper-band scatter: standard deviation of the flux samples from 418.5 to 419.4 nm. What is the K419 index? 0.6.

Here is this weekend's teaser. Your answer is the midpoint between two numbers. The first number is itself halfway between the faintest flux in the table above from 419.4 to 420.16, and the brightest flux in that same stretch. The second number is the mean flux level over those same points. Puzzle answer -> 8.2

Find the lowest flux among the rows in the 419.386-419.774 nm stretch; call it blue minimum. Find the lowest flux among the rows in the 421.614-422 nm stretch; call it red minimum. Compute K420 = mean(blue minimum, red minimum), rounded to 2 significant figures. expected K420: 8.4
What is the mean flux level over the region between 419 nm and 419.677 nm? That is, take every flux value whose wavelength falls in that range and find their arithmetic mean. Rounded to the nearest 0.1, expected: 9.4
